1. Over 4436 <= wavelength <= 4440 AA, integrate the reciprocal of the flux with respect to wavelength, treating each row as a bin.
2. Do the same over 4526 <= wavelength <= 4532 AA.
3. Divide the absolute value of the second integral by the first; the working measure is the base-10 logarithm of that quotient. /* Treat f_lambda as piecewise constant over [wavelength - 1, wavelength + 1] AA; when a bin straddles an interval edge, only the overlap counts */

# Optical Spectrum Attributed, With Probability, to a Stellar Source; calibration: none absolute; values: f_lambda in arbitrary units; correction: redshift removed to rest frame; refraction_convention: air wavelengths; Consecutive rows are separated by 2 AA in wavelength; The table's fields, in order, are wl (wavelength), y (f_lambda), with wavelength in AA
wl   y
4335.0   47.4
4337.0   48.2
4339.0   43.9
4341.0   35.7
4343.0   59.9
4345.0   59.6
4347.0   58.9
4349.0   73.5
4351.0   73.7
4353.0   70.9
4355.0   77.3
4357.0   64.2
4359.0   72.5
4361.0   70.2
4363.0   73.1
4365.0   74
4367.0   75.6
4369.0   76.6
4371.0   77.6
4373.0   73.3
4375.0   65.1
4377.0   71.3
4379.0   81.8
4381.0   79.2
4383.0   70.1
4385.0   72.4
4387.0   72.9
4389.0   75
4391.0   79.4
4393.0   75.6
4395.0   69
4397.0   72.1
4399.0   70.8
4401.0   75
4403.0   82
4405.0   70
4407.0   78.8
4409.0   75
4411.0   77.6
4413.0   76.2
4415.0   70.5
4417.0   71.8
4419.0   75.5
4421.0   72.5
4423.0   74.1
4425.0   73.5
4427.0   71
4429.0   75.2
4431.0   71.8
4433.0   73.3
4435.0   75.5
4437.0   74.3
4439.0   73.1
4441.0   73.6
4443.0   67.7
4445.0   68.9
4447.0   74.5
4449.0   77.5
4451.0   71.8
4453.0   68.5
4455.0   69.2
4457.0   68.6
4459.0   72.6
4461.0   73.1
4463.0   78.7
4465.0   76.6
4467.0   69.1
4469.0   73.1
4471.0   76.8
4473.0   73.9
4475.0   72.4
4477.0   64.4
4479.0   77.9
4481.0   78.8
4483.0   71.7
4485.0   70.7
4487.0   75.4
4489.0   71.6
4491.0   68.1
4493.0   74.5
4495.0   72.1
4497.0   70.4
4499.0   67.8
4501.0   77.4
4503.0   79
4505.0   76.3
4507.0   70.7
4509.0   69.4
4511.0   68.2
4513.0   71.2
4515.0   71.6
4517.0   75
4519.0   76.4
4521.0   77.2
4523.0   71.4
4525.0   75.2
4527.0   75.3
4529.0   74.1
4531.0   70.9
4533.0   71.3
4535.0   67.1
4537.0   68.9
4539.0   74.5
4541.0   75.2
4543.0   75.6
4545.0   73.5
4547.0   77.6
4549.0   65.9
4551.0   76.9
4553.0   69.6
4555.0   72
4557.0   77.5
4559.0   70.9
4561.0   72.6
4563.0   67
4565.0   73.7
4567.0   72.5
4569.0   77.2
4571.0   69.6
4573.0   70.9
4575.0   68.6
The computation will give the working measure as 0.18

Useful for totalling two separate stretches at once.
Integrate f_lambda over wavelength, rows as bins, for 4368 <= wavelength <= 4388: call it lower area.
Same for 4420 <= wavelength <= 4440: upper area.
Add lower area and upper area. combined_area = 2949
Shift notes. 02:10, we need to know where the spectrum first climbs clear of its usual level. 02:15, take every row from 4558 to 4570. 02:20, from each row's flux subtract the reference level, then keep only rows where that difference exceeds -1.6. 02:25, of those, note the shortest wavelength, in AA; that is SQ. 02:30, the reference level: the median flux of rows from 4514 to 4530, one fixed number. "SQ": 4565.0 AA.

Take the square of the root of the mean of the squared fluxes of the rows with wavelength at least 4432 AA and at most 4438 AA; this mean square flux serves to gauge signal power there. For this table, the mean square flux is 5531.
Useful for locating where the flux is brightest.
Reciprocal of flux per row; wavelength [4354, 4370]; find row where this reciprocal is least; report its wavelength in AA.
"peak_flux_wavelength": 4355.0 AA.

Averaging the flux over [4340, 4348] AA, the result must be 53.5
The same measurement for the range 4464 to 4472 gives 73.9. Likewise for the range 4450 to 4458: 69.5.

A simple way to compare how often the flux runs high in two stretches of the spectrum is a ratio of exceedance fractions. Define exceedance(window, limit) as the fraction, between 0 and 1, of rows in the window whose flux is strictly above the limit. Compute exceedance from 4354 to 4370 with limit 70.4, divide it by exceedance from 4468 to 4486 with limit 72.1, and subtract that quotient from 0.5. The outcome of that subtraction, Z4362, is -0.6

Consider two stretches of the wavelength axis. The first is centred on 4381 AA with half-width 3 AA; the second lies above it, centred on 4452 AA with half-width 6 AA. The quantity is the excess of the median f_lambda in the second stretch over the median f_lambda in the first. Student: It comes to -8.7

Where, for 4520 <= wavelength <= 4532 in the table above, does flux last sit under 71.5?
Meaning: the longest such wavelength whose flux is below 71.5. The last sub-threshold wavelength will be 4531.0 AA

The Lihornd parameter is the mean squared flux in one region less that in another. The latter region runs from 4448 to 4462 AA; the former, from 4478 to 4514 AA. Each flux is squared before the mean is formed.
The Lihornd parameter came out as 182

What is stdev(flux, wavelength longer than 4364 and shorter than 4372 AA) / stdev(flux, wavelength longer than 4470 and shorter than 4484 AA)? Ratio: 0.3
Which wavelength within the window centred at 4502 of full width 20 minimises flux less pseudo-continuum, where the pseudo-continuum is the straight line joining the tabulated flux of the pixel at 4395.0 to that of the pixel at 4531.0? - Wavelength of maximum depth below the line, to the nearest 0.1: 4499.0 AA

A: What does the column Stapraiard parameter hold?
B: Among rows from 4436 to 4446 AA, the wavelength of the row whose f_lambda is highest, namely 4437.0 AA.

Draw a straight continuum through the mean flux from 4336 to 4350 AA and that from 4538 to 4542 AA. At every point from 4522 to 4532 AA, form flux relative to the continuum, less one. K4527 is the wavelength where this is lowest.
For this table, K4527 4531.0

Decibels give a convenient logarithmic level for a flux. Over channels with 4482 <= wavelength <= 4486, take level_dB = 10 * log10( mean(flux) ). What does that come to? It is 18.5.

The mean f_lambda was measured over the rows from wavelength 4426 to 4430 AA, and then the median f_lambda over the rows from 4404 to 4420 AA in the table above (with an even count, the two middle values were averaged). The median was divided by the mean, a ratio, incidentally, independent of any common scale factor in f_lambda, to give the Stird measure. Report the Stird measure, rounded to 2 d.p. 1.03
